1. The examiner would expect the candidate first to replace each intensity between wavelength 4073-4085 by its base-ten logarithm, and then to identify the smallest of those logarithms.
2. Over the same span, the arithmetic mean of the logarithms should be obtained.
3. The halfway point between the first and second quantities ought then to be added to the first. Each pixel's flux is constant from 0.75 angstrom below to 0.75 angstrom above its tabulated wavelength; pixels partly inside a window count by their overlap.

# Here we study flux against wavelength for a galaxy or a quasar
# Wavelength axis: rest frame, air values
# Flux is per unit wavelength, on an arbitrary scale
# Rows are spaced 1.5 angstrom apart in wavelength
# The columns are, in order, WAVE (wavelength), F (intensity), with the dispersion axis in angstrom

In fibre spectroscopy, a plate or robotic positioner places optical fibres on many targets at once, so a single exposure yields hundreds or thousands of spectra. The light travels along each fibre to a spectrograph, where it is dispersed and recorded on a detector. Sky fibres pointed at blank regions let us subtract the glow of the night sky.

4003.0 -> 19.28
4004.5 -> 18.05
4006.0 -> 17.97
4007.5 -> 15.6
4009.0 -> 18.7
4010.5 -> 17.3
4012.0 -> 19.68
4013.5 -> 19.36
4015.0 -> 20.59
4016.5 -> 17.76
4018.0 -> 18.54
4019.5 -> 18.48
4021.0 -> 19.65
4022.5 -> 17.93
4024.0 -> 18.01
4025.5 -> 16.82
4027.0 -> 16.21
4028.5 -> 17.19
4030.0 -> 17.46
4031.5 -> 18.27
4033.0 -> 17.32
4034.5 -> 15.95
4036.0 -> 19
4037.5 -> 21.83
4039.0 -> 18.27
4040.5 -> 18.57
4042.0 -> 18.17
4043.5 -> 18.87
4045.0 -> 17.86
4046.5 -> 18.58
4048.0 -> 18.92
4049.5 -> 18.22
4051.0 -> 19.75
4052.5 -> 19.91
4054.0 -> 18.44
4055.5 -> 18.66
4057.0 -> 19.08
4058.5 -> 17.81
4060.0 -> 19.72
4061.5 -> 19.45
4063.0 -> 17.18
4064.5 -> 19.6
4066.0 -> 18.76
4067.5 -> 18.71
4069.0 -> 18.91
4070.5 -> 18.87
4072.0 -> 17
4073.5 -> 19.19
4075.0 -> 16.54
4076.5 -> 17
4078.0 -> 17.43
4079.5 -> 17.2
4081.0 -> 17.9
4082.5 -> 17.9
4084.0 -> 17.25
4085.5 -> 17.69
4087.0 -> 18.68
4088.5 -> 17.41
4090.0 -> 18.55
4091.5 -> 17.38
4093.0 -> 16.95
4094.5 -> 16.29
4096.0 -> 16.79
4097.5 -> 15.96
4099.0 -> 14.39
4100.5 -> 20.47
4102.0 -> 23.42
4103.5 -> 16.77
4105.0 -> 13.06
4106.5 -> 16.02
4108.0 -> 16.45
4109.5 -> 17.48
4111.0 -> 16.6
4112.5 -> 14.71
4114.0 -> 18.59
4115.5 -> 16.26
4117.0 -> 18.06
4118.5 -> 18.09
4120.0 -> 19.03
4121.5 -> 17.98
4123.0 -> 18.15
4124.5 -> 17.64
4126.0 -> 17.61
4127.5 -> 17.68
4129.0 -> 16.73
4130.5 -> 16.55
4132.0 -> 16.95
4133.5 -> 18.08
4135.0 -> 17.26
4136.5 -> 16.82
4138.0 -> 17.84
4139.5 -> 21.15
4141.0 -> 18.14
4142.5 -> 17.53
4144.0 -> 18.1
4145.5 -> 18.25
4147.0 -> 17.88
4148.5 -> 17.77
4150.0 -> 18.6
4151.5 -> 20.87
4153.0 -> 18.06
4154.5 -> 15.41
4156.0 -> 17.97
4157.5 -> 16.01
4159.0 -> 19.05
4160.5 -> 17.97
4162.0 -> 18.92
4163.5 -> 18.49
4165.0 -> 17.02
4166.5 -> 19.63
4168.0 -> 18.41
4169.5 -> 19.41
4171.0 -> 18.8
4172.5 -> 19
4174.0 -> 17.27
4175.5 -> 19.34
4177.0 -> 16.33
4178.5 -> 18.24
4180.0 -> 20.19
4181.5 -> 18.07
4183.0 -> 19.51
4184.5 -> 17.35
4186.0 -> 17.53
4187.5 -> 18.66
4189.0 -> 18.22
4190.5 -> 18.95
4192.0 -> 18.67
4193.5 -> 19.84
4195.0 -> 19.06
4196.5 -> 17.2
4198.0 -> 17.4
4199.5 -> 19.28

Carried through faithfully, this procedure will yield 2.45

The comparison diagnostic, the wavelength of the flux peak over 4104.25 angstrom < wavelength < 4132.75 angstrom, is 4120.0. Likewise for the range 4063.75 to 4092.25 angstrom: 4064.5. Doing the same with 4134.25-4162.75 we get 4139.5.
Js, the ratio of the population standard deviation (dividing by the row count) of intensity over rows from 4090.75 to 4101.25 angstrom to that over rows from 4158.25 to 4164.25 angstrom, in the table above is 4.1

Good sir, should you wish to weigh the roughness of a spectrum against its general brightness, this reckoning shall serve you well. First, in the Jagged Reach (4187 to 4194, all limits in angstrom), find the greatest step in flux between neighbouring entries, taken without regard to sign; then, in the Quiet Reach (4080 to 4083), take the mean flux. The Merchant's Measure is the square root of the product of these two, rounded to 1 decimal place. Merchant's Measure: 4.6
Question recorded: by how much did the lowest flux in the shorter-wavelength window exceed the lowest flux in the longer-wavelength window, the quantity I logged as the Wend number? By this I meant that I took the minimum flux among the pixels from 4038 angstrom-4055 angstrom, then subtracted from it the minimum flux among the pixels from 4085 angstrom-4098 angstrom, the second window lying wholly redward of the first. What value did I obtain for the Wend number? 1.9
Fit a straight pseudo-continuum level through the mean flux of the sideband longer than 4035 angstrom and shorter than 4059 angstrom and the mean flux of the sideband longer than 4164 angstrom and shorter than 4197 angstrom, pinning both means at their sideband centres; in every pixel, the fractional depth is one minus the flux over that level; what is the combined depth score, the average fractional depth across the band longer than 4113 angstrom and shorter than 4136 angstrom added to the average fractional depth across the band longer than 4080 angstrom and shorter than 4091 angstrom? 0.10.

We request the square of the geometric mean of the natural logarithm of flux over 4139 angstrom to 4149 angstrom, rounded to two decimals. 8.47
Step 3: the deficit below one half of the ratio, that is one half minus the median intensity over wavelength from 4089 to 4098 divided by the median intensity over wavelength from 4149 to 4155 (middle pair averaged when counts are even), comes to -0.42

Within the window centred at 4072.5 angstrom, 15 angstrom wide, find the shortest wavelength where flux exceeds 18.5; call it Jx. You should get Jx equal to 4066.0 angstrom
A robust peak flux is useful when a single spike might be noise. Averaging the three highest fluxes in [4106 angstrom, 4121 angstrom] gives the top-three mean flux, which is 18.6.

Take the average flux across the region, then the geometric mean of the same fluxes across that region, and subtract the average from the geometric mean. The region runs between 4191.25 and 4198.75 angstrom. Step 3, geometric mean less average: -0.027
